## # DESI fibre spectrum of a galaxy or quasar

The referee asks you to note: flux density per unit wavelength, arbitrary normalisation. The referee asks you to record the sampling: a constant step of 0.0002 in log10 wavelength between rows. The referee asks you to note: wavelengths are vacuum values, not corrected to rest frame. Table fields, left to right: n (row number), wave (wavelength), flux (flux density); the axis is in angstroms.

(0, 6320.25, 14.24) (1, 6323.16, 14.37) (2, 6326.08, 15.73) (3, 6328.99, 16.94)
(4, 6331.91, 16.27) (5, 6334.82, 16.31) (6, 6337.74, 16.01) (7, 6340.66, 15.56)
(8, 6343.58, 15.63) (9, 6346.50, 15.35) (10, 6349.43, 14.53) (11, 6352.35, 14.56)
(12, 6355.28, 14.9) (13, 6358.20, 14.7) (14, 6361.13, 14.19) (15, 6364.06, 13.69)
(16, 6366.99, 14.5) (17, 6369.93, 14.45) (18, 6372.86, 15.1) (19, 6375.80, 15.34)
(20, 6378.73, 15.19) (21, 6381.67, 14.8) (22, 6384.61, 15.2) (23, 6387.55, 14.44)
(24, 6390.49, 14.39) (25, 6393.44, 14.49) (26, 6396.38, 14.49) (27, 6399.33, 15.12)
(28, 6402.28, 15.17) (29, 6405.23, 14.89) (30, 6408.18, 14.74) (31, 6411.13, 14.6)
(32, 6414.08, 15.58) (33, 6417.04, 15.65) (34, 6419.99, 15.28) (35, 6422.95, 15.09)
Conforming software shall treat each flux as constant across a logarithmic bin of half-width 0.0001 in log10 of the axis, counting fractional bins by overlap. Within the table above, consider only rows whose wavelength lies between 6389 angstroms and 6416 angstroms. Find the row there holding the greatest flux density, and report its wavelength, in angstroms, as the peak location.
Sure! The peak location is 6414.08 angstroms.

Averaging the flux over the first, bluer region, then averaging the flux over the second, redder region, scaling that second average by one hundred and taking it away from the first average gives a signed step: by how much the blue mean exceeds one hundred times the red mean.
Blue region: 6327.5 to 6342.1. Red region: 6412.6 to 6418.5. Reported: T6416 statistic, -1545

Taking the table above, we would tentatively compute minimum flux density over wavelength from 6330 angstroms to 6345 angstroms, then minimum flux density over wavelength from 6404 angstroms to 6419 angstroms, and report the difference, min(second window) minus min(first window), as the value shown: -1.0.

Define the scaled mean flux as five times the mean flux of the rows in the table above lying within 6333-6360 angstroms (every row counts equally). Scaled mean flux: 76.4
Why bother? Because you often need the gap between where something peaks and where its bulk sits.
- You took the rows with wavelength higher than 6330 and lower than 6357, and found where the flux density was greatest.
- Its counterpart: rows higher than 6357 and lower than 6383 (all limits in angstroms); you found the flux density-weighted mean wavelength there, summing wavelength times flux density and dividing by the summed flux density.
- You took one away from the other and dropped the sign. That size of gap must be 35.3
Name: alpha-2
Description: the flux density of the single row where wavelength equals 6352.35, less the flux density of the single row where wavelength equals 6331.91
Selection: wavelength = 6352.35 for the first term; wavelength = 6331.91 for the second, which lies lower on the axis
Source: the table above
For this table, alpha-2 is -1.7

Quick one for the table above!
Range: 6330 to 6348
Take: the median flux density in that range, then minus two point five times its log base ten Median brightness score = -3.00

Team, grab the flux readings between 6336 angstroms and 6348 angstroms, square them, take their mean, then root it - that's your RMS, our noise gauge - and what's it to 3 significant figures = 15.6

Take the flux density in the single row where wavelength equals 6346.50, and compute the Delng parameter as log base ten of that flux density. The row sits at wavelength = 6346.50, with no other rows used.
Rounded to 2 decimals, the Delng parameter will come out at 1.19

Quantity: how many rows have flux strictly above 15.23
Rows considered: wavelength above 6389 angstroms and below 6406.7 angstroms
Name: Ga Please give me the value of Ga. 0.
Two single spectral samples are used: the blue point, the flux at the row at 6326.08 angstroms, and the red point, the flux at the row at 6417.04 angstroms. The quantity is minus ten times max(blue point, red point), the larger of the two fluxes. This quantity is -157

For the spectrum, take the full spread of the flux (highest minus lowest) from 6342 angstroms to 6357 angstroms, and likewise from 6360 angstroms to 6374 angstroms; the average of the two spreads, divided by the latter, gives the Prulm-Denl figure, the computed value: 0.89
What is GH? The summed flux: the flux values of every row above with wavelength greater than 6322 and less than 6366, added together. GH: 229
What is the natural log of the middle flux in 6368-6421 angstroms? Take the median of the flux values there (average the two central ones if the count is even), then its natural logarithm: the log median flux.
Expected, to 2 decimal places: 2.71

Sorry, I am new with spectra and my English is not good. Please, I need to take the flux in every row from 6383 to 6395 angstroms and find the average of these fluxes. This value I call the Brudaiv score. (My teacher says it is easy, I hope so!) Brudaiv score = 14.6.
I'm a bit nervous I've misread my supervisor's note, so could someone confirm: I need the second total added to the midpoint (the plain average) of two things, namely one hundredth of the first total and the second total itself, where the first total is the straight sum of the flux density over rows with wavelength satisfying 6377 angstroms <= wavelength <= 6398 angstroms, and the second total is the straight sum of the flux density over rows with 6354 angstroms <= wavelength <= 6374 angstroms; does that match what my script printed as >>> 152.8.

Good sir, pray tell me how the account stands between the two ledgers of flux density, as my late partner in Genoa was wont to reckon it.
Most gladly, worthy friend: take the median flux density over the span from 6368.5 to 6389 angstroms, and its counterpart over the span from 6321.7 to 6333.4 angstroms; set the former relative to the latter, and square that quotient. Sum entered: 0.89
